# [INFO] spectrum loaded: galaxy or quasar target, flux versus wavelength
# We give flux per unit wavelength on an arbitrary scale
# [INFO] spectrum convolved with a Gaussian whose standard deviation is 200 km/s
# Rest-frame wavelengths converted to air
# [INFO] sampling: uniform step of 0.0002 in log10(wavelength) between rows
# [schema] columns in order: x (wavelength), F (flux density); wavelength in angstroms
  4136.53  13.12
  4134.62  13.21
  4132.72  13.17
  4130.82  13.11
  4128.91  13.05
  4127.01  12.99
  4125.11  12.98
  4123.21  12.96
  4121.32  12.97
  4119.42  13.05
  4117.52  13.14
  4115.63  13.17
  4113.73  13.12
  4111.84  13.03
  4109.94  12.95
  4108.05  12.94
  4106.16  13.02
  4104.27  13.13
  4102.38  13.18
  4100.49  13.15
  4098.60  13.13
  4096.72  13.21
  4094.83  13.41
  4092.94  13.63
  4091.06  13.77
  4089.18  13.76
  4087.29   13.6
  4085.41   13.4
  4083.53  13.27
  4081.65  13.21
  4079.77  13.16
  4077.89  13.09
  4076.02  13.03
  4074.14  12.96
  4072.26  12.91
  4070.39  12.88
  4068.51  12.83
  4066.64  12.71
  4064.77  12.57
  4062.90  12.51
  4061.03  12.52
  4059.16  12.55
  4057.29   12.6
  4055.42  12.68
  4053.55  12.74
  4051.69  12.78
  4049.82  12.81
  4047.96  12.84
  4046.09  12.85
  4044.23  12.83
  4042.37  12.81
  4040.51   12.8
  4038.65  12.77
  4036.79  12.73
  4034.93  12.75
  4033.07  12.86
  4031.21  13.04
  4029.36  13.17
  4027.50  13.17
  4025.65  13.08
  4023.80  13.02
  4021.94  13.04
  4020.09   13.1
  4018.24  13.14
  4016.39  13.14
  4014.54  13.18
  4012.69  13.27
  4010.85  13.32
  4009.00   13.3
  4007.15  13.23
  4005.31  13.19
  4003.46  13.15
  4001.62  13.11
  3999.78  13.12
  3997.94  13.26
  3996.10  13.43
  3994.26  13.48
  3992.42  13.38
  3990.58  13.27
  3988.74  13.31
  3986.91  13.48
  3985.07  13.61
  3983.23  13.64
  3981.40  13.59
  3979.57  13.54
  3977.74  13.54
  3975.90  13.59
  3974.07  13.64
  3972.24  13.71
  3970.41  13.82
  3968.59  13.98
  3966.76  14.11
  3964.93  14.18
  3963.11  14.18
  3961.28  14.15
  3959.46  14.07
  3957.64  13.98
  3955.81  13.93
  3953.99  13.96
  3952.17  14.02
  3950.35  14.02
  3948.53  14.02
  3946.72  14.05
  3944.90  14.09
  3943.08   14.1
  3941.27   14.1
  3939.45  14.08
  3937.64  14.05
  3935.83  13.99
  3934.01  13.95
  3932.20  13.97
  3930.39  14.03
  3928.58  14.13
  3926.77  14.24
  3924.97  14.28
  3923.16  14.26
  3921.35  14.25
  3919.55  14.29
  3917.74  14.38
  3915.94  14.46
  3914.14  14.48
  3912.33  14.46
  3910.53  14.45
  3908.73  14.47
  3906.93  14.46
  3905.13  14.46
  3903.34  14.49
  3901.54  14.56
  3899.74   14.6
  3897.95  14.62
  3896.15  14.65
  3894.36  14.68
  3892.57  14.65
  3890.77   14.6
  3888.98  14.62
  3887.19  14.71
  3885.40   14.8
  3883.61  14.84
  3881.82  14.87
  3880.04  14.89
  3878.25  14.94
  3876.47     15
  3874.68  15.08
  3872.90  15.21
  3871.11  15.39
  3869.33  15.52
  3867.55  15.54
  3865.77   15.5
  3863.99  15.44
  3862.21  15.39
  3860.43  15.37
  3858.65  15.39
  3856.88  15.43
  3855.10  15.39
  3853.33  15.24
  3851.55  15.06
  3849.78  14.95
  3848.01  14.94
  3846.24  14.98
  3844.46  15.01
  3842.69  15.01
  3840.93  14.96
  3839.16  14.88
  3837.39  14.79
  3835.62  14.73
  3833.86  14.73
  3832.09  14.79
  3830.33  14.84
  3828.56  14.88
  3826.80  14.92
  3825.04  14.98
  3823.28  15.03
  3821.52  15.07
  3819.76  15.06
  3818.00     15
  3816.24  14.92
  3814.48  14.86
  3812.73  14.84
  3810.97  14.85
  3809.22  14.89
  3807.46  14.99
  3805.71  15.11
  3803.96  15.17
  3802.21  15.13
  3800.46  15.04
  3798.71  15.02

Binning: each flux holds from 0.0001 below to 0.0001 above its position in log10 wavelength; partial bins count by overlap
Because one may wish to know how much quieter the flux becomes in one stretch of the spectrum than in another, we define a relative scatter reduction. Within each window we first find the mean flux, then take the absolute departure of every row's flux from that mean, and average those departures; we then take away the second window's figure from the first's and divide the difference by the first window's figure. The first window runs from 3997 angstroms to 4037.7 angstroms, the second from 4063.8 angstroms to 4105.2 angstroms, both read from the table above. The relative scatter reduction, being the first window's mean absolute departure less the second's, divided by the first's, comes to -1.1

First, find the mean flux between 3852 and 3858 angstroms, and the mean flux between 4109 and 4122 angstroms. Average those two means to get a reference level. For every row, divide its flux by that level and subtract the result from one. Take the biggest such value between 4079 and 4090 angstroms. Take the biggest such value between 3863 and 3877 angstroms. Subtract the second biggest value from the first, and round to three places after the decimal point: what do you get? 0.130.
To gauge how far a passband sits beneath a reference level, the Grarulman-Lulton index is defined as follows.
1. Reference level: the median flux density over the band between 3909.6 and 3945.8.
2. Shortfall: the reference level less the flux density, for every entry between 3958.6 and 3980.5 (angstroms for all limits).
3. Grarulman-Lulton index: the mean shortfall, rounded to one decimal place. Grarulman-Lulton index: 0.3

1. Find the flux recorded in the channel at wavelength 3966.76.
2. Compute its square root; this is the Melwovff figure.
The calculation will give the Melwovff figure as 3.76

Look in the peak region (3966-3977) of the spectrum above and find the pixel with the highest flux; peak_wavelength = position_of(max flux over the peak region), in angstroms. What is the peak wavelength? 3966.76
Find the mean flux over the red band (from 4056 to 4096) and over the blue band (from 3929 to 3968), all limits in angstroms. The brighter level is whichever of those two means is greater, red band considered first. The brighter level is 14.0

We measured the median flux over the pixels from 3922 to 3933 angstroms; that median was 14.2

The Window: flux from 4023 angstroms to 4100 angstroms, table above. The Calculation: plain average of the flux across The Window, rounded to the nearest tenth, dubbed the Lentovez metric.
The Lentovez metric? 13.0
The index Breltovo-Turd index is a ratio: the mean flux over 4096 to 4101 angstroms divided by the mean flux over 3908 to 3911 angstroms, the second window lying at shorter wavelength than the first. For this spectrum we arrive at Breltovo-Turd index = 0.91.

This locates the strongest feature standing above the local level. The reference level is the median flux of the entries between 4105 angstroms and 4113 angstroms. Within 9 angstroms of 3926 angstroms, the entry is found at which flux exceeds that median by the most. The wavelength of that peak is 3917.74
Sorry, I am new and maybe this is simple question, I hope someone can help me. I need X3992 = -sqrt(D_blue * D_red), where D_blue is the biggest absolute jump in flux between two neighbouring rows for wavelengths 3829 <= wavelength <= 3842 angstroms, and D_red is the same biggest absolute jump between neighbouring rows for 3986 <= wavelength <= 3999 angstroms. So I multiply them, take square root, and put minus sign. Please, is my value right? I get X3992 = -0.124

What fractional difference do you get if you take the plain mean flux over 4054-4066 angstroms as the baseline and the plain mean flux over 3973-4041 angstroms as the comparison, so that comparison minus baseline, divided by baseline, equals 0.05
